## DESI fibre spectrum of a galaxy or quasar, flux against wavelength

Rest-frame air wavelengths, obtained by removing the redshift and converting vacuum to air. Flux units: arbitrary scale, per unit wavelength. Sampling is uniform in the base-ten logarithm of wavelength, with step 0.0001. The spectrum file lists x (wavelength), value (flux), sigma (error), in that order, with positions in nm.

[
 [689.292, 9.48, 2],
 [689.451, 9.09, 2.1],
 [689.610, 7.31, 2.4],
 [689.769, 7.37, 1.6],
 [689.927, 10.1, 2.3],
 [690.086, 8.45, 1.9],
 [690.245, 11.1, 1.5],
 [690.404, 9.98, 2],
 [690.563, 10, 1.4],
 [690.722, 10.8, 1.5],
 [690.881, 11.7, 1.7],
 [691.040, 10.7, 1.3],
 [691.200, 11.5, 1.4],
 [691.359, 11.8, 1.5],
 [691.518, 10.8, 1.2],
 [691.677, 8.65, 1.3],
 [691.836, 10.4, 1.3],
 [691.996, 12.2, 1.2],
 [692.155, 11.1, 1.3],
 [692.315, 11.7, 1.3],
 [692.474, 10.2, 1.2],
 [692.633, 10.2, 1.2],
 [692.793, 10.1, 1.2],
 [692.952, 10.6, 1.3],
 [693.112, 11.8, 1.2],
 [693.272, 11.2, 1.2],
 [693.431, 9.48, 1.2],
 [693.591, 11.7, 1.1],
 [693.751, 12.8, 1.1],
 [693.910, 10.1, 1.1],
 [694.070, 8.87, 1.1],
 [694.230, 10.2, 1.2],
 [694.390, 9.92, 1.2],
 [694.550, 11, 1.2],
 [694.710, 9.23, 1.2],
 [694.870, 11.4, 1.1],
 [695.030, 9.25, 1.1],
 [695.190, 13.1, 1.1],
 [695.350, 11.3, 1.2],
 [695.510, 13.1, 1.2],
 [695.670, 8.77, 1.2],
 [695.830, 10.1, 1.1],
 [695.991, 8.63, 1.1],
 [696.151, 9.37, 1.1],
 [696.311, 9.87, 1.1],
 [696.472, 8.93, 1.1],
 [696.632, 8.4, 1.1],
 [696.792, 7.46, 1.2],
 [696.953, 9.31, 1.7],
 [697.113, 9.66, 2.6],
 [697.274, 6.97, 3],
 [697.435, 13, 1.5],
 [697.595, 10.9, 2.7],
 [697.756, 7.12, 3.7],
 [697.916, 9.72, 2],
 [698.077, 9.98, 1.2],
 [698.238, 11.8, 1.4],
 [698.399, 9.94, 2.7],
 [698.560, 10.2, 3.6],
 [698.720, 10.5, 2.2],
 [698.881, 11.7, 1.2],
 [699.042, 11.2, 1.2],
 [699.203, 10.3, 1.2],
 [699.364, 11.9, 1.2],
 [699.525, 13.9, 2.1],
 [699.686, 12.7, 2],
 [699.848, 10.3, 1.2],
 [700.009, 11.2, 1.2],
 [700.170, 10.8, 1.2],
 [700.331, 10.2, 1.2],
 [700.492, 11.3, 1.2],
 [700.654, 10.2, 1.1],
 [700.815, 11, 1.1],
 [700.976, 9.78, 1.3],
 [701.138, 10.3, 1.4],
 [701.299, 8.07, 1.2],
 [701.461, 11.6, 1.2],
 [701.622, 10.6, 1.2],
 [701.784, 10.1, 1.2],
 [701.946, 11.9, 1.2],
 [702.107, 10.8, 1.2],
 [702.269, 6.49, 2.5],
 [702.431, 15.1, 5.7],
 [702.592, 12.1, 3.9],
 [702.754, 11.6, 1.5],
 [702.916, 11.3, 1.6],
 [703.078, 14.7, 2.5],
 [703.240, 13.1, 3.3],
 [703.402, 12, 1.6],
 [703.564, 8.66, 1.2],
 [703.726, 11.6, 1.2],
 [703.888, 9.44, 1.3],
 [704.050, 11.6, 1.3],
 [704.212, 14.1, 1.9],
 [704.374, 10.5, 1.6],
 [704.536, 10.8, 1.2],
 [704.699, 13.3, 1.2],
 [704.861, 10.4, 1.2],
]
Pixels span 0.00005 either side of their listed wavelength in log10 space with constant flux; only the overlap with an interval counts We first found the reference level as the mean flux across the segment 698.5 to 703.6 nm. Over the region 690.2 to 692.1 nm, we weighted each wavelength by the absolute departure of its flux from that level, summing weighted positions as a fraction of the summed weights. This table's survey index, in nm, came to 691.27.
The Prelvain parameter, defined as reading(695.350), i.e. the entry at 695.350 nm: 11.3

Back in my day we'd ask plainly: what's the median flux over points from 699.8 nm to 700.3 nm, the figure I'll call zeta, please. 10.8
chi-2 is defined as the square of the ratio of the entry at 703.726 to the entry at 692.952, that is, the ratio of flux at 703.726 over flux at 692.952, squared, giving 1.20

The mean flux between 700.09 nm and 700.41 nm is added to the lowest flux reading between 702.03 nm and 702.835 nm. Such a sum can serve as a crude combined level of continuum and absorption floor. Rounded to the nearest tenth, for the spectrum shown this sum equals 17.0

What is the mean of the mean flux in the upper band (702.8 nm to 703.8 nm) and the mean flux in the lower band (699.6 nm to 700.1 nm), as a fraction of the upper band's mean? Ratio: 0.98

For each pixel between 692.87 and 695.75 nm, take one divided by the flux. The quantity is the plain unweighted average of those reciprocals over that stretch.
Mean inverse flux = 0.094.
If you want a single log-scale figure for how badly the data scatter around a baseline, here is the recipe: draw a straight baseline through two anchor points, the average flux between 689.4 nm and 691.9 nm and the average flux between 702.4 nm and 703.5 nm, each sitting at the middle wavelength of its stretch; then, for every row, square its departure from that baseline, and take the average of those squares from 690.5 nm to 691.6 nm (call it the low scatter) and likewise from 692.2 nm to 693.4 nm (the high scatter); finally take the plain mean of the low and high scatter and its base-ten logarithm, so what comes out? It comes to 0.0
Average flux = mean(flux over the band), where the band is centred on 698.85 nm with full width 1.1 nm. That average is 10.8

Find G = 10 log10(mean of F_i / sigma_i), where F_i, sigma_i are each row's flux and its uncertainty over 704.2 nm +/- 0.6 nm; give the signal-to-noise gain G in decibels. 9.3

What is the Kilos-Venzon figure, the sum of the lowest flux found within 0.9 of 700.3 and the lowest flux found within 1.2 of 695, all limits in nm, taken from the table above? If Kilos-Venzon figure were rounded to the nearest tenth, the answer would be 18.4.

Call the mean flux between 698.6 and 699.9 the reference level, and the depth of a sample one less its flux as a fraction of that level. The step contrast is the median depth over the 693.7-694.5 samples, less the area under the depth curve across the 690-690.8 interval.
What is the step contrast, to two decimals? 0.02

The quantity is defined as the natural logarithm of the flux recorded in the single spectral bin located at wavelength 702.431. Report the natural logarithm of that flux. 2.71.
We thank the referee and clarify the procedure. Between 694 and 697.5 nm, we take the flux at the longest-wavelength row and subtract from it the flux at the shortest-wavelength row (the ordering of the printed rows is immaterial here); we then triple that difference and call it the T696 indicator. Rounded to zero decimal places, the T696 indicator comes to 12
